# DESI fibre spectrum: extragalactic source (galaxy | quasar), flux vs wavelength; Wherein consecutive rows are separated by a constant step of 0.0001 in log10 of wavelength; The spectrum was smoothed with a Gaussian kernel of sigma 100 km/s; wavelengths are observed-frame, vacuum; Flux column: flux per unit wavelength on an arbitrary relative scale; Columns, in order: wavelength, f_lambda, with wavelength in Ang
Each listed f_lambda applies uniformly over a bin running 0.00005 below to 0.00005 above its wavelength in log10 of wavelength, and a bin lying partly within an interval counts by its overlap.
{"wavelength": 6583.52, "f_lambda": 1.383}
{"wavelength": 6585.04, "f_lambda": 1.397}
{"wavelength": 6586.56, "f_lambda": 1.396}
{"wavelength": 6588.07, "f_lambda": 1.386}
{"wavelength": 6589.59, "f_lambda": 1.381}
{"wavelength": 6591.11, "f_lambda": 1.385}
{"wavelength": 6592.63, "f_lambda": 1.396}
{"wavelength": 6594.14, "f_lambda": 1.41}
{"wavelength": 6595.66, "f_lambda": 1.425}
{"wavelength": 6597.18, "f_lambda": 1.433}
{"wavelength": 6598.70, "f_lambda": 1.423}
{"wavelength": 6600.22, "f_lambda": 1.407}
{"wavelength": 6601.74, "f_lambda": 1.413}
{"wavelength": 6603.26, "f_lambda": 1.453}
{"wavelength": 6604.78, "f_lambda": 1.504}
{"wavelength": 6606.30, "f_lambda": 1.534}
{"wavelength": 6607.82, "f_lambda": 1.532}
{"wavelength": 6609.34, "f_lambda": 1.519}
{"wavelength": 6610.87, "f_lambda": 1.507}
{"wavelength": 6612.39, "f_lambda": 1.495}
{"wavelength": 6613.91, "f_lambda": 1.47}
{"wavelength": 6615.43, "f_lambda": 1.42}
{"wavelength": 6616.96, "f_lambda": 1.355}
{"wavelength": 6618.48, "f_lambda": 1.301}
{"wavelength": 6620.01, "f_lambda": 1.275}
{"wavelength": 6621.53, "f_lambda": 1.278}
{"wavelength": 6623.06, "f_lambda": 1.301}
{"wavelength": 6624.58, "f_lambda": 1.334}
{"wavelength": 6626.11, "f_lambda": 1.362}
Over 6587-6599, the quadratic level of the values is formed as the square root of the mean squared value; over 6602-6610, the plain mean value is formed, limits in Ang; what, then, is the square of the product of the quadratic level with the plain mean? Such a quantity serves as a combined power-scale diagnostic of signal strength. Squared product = 4.5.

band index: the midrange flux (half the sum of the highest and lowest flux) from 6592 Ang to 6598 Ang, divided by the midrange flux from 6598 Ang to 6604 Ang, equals 0.99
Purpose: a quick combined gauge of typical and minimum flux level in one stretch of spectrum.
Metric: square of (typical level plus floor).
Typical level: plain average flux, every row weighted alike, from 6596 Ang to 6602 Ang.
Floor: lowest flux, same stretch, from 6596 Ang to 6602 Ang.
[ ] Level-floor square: 7.99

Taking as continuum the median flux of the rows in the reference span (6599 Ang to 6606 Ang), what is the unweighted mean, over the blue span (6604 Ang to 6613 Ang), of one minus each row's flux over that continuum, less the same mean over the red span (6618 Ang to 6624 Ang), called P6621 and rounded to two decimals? -0.16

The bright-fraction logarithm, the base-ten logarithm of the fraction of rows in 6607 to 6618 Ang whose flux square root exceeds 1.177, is -0.067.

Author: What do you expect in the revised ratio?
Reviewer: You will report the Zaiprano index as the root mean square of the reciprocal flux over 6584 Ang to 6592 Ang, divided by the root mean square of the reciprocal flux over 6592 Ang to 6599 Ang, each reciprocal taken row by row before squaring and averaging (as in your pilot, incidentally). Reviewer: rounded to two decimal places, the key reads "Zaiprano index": 1.02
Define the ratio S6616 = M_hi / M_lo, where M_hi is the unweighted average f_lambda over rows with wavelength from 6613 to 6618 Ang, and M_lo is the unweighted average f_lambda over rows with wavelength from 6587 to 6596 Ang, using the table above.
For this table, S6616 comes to 1.01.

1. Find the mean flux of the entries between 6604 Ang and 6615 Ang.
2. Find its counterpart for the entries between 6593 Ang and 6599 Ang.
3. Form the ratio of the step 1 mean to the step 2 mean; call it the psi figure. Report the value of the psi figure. 1.06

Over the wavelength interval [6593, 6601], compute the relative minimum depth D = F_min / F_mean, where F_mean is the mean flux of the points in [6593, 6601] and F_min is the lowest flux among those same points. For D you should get 0.991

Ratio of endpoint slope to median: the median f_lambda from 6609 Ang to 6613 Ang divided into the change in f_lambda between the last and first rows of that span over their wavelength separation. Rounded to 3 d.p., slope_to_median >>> -0.005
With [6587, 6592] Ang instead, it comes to 0.000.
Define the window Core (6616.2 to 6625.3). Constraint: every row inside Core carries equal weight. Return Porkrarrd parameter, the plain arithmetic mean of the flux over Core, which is 1.31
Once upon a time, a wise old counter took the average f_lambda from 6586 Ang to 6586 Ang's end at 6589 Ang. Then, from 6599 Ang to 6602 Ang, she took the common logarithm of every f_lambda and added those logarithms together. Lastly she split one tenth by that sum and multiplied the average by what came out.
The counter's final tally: 0.47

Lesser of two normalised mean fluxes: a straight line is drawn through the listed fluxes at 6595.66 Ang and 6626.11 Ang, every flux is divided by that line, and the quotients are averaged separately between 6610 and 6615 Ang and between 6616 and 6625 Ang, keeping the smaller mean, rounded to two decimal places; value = 0.95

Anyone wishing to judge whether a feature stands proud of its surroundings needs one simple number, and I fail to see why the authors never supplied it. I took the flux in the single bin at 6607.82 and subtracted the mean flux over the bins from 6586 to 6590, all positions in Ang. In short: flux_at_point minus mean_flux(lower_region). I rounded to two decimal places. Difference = 0.14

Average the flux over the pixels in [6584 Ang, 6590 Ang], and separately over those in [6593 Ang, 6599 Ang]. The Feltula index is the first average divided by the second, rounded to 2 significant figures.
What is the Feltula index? 0.98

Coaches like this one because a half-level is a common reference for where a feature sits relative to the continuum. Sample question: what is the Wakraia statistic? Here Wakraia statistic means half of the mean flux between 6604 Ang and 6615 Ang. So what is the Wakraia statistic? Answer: 0.75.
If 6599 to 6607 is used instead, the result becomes 0.73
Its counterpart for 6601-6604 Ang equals 0.72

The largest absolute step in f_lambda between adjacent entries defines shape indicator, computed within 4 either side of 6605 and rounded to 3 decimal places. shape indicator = 0.051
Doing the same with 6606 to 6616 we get 0.050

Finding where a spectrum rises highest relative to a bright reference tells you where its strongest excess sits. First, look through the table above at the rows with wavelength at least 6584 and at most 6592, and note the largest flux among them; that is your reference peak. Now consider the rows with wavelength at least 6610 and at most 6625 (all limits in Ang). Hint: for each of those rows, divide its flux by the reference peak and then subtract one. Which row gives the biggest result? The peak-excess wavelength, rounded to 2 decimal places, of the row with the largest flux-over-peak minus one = 6610.87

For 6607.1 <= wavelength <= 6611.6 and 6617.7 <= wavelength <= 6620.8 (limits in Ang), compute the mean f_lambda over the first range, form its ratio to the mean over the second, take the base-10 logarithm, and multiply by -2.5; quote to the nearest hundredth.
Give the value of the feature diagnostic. -0.18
